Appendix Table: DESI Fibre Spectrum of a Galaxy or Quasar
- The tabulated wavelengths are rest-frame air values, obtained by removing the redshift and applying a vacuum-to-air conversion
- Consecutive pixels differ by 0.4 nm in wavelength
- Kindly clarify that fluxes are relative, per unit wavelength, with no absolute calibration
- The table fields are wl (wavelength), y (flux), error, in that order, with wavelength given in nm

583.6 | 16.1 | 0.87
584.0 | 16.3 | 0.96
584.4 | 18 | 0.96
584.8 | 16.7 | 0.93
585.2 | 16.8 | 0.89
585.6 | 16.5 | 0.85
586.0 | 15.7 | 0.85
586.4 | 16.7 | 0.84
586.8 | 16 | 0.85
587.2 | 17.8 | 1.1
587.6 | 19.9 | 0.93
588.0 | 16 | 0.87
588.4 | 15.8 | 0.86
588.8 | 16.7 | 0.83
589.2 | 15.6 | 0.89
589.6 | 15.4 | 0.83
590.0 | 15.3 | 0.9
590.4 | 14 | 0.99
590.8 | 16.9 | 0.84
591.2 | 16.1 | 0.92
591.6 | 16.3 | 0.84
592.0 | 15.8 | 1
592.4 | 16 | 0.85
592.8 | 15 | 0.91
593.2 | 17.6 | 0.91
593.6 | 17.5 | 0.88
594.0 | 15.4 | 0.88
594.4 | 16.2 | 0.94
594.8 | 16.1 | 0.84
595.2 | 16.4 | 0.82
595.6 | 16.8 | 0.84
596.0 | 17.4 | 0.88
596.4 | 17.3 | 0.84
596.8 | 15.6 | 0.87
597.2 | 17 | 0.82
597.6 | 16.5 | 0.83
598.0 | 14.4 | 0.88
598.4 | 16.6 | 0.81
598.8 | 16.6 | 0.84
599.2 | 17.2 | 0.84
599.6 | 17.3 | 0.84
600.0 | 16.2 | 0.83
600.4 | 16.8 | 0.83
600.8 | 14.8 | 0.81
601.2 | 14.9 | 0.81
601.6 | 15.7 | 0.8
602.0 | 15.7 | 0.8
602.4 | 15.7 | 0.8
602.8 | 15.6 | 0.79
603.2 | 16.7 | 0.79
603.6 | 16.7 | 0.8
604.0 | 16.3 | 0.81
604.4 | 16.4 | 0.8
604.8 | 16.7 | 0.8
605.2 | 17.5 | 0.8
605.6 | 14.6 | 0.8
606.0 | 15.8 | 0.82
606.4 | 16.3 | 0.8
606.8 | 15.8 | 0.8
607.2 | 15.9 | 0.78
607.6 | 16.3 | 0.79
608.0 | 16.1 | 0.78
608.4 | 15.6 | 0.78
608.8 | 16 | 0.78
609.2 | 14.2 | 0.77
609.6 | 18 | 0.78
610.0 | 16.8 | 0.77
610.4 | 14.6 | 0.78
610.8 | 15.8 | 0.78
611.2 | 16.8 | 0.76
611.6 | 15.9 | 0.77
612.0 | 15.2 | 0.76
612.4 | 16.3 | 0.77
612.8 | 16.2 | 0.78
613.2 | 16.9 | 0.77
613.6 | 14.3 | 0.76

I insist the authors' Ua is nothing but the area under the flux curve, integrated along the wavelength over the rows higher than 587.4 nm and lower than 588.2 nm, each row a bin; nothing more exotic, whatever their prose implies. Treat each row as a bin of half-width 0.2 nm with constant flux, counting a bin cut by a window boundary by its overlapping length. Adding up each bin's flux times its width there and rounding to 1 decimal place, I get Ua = 14.4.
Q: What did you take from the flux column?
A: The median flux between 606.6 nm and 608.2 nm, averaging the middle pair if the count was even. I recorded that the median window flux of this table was 16.0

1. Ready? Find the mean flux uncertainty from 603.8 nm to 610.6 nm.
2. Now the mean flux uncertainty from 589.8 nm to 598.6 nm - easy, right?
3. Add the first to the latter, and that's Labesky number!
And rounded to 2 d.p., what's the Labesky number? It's 1.67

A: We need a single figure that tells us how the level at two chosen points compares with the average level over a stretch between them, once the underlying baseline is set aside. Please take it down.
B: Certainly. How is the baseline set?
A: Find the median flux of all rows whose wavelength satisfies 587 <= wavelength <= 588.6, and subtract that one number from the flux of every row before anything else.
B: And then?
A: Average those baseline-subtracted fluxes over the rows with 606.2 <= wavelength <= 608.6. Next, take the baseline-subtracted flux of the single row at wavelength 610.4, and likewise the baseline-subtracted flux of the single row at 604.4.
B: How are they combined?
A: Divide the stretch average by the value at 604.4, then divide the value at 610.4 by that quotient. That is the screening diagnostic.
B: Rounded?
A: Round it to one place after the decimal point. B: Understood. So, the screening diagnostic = -1.3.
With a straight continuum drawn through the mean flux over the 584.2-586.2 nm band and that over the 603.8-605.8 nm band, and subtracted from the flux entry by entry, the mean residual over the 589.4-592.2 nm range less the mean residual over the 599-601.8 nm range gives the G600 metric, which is -0.7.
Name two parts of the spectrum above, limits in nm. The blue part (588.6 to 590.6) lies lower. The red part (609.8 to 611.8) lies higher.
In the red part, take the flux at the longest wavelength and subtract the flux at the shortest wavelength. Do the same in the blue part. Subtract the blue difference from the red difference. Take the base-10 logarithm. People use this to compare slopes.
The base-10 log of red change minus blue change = 0.26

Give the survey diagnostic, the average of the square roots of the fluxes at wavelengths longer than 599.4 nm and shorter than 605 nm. 4.01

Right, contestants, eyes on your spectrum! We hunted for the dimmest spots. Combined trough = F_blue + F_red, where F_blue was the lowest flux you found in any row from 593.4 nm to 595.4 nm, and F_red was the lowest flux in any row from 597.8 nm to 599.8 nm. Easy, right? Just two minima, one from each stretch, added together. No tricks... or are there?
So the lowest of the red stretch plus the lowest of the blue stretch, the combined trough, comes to 29.8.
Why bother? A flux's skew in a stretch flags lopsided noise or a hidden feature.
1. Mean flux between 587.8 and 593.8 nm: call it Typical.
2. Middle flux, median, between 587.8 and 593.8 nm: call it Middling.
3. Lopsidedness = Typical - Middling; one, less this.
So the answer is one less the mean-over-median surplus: 1.00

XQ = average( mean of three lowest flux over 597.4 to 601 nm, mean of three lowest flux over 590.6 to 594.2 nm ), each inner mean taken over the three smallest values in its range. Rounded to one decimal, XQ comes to 15.3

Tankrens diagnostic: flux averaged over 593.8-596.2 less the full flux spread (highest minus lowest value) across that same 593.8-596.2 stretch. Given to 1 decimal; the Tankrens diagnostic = 14.4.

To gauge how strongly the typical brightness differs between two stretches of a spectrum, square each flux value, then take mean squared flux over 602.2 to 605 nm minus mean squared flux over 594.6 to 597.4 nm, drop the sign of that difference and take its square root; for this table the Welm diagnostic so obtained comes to 3.5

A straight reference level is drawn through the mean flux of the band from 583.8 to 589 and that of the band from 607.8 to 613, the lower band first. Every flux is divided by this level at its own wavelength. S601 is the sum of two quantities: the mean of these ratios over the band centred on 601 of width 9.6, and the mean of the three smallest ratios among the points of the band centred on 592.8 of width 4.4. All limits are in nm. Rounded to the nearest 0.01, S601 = 1.92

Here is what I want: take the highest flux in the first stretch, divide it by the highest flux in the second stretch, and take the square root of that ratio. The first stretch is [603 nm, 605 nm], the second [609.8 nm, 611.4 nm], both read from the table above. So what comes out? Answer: 1.00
